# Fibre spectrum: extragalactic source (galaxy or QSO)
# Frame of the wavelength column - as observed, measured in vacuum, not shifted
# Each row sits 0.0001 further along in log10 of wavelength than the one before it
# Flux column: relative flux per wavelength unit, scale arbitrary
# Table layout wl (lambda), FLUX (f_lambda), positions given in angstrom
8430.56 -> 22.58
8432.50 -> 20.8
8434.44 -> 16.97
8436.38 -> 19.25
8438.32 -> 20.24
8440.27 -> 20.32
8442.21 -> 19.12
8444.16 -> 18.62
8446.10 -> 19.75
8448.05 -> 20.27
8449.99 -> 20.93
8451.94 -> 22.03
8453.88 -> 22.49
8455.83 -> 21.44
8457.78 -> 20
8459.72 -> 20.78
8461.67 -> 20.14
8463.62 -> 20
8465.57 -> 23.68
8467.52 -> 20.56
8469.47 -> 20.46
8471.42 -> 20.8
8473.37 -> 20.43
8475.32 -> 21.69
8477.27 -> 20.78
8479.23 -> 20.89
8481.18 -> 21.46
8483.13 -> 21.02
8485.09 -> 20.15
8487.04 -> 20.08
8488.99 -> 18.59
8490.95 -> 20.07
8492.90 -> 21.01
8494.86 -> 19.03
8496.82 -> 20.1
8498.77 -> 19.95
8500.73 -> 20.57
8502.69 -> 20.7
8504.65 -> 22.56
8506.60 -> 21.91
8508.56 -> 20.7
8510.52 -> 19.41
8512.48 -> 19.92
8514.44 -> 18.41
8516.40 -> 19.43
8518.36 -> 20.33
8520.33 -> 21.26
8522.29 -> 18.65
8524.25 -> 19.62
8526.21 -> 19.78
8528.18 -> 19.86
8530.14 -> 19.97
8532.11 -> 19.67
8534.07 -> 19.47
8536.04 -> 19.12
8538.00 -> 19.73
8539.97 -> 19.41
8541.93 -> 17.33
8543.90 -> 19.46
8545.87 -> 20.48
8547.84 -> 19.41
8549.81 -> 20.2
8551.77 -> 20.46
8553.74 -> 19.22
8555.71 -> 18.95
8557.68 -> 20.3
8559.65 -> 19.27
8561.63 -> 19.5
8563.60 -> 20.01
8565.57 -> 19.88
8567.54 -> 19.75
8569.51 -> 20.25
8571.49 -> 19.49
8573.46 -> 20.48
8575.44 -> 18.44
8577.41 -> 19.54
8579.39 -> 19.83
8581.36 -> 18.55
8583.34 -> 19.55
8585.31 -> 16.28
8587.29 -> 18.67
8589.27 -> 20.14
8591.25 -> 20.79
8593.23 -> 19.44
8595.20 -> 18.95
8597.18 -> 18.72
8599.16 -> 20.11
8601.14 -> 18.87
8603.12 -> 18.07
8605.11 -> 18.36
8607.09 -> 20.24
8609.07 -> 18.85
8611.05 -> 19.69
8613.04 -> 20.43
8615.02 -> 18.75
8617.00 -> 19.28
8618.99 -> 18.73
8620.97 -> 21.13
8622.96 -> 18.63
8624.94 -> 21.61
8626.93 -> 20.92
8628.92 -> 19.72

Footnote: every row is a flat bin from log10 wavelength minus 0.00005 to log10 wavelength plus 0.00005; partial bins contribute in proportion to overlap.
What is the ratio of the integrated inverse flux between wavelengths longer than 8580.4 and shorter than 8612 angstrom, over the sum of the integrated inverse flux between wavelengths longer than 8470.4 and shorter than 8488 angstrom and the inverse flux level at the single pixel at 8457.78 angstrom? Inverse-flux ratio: 1.9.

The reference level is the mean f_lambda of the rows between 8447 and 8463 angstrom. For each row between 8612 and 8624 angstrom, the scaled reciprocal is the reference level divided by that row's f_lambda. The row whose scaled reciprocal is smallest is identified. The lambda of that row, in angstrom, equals 8620.97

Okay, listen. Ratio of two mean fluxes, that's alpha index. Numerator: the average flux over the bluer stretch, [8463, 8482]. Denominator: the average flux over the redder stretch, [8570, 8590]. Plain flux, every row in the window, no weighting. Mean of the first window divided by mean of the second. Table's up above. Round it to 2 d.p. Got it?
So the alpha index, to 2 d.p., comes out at 1.10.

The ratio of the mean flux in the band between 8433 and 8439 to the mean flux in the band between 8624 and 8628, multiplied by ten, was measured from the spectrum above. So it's 8.9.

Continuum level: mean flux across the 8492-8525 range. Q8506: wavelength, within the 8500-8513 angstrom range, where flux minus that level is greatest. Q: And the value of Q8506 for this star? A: 8504.65 angstrom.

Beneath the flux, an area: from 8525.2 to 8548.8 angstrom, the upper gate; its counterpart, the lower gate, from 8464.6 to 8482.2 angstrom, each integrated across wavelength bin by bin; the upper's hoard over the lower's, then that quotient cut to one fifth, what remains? 0.25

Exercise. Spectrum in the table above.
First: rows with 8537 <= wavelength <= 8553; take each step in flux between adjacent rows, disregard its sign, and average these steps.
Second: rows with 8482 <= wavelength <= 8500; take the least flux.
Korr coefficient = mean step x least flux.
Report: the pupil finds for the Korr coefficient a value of 20.4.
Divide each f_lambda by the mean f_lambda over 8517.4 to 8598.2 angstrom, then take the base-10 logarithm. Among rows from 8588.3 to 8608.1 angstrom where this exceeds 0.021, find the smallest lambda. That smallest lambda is 8591.25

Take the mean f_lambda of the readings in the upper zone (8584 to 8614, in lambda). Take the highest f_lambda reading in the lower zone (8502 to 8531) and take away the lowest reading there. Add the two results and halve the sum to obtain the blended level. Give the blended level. 11.7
